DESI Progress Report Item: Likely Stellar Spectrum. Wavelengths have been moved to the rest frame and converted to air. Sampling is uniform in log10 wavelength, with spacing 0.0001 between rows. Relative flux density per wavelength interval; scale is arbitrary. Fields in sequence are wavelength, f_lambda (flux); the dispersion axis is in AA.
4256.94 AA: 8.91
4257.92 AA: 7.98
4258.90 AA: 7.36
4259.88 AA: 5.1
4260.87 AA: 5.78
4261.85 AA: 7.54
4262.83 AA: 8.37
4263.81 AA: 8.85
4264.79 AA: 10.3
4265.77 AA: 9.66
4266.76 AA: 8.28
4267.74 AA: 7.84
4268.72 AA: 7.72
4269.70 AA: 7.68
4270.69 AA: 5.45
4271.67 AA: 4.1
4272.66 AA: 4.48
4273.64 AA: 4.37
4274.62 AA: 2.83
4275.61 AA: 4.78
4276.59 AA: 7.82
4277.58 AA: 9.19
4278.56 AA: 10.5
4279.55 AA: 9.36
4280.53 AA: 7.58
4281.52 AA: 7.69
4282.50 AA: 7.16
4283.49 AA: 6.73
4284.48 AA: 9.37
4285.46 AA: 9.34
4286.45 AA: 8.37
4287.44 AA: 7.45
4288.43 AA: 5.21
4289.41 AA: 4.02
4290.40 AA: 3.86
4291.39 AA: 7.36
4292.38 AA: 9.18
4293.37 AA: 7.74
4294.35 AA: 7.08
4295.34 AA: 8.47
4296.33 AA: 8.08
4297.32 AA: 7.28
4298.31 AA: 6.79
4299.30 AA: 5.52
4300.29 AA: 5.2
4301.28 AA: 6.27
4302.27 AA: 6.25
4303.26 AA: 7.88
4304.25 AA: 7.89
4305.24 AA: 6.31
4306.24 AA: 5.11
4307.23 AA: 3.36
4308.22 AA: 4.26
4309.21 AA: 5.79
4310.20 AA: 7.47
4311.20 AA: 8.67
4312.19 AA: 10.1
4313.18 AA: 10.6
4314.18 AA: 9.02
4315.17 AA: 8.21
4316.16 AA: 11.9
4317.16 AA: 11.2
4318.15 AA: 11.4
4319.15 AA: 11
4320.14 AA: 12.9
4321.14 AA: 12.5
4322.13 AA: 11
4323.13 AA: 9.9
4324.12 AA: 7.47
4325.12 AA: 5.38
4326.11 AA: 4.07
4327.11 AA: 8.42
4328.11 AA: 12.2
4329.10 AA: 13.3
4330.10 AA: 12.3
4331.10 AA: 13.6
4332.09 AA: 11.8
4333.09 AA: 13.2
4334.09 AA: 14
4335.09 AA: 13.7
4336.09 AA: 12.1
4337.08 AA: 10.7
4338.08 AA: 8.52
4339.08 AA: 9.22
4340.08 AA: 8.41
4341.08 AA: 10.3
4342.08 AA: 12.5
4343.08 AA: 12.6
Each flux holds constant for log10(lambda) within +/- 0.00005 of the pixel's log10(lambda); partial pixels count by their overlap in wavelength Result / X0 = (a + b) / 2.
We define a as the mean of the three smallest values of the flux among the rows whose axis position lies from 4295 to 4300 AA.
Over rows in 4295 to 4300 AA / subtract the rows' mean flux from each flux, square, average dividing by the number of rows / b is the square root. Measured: 3.8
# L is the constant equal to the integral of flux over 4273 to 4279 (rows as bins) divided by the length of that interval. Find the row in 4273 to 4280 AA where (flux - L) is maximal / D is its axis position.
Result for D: 4278.56 AA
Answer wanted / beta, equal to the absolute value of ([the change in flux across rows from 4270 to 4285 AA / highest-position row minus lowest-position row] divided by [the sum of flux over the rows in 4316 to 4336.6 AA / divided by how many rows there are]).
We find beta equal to 0.35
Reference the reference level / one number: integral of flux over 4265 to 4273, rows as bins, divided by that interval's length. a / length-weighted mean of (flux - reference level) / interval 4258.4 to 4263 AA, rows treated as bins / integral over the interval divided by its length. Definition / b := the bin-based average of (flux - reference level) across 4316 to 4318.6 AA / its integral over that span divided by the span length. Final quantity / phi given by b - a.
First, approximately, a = -0.3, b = 4.4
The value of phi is 5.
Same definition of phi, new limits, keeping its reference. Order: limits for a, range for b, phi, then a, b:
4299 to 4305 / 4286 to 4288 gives 1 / -0.5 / 0.8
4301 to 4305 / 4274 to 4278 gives -1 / 0.0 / -1.0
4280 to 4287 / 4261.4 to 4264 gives 0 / 1.0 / 1.1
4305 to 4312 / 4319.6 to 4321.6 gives 7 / -1.0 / 5.6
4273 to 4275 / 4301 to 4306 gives 3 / -3.4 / -0.2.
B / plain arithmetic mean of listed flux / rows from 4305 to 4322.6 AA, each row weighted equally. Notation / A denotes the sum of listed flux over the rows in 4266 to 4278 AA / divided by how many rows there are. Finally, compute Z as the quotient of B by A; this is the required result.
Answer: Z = 1.4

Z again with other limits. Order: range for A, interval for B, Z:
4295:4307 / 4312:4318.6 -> 1.5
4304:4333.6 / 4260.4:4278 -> 0.7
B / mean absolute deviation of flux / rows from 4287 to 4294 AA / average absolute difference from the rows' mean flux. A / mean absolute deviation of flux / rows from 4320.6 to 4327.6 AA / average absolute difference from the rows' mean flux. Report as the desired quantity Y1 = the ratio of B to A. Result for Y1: 0.7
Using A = 2.4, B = 1.7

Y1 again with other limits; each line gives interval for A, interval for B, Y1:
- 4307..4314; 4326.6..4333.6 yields 0.5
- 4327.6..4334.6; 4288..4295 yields 2.4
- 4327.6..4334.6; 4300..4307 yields 1.2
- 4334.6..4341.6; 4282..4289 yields 0.8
